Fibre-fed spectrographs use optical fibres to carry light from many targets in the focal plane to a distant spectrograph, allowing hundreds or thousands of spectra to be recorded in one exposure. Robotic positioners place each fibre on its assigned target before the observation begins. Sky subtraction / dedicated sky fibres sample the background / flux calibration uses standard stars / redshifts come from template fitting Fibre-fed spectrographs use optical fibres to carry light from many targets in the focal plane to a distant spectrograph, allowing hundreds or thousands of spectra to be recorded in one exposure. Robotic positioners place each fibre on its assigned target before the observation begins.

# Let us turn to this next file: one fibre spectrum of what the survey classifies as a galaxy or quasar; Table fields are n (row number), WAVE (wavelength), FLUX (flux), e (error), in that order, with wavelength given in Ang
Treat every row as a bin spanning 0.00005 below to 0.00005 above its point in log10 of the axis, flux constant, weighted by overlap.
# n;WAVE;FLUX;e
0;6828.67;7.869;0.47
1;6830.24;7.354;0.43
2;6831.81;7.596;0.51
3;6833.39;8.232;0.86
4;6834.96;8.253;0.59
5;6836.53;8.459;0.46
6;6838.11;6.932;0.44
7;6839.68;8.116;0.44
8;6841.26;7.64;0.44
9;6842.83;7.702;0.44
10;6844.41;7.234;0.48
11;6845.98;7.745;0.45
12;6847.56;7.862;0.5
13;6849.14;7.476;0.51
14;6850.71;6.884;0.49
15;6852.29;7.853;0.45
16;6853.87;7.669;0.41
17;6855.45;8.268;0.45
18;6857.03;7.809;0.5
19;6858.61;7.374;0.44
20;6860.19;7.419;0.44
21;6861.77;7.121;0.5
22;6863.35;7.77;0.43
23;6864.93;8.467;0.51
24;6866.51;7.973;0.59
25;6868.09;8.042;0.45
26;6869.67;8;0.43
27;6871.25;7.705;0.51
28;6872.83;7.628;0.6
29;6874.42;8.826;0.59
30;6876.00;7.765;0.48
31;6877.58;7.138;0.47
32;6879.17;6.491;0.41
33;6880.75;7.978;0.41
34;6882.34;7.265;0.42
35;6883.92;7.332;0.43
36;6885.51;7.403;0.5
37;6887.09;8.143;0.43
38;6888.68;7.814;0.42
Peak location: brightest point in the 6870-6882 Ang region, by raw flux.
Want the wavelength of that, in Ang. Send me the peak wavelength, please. 6874.42 Ang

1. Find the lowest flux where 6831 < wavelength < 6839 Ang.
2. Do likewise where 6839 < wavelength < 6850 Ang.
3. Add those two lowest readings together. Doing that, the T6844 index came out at 14.2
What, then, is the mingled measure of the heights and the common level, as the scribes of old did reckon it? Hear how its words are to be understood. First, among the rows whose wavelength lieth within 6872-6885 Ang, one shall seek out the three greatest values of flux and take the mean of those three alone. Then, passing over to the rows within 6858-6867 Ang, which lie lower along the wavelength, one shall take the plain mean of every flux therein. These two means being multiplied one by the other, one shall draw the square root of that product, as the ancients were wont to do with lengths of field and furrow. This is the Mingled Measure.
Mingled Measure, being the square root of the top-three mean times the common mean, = 7.93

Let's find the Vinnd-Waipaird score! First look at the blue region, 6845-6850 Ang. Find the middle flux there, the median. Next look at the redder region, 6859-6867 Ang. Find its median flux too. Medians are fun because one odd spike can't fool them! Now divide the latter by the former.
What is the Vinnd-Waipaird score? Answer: 1.003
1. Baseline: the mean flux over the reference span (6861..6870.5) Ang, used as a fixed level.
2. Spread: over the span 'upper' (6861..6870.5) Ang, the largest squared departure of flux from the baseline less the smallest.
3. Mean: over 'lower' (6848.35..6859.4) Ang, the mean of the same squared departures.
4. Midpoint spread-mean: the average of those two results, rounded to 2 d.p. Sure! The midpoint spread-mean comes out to 0.42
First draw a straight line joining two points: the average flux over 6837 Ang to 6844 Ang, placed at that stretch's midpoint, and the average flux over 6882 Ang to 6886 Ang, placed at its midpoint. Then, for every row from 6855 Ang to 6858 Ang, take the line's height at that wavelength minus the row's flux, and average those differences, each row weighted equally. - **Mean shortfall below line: -0.5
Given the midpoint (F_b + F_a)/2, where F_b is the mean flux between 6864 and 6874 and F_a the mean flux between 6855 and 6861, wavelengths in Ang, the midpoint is 7.84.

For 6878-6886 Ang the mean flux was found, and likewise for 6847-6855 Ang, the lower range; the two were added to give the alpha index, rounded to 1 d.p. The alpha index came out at 14.8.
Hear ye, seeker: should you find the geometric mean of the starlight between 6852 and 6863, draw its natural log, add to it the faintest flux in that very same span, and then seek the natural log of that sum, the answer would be 2.21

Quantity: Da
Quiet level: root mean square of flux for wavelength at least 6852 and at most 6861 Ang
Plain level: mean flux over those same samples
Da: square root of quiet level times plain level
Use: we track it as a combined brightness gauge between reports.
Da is 7.73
